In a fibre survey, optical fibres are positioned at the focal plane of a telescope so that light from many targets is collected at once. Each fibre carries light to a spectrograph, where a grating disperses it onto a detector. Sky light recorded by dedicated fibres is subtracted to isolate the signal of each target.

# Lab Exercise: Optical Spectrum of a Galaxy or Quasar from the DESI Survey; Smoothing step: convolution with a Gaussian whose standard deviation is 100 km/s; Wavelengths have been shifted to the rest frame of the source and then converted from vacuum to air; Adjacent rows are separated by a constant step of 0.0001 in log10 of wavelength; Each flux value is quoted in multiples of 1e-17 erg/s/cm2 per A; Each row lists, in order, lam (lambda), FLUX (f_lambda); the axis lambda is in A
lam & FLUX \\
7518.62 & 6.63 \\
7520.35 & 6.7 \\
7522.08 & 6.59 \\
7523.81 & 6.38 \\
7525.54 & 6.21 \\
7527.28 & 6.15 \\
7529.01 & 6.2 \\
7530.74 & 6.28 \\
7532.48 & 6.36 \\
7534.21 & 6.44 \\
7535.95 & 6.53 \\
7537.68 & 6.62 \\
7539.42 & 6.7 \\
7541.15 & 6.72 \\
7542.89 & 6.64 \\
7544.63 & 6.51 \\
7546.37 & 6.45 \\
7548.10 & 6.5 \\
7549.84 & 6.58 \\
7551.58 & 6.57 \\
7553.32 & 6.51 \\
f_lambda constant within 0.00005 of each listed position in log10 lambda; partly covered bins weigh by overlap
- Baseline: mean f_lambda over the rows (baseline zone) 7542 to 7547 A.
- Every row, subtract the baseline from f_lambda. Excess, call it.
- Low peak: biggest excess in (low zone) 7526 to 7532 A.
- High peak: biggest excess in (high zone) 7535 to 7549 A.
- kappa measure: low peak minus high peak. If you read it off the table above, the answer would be -0.44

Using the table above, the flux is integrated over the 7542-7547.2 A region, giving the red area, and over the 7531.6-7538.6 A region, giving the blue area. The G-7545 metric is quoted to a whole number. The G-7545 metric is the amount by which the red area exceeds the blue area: -11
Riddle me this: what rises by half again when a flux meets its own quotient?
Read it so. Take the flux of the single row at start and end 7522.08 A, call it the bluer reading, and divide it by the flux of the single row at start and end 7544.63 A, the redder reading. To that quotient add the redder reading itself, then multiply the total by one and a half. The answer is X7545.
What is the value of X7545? 11.3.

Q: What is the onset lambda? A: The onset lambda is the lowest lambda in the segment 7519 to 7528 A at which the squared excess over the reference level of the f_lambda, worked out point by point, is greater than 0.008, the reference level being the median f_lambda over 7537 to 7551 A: 7520.35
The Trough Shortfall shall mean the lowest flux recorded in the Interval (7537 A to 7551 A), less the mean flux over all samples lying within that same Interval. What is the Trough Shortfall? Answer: -0.14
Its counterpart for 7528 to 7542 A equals -0.28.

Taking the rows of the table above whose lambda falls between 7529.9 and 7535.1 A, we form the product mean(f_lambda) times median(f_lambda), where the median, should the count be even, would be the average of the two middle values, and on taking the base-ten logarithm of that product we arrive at 1.61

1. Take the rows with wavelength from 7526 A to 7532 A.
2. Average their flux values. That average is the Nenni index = 6.21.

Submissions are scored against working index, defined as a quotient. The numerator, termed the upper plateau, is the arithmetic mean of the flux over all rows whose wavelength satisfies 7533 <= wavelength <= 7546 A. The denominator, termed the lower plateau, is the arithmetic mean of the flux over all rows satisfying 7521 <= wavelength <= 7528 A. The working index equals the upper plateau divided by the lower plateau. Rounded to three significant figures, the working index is 1.04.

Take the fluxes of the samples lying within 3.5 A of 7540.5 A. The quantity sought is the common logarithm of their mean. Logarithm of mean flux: 0.824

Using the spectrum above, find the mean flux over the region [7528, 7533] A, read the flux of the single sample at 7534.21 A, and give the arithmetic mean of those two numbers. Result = 6.36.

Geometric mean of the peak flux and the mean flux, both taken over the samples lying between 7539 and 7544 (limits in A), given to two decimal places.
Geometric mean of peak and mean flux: 6.70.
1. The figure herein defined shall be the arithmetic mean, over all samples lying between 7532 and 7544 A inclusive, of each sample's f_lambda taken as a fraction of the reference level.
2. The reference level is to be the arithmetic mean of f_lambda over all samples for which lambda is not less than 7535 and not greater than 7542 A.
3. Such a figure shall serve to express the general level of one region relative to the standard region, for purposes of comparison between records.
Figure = 0.990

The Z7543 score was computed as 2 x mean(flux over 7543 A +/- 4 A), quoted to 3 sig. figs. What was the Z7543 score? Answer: 13.2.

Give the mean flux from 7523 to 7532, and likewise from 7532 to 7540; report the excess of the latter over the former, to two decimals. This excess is 0.29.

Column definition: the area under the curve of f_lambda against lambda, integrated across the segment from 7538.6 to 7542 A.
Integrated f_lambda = 23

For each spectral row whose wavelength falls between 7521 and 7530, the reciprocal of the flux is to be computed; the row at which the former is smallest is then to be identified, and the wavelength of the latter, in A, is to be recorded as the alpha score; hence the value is 7522.08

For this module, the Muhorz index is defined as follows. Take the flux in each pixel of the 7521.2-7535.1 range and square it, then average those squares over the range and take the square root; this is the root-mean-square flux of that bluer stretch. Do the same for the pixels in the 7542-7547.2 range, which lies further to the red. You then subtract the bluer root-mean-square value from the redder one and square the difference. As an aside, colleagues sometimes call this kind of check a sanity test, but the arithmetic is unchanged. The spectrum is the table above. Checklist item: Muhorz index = 0.042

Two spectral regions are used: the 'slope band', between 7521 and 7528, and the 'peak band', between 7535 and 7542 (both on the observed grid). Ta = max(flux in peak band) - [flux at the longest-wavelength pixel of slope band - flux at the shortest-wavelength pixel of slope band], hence 7.2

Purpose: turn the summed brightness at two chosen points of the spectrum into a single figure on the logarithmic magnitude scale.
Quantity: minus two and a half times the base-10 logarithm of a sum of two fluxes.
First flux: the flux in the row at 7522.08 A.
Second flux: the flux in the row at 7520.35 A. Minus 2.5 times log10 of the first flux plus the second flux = -2.81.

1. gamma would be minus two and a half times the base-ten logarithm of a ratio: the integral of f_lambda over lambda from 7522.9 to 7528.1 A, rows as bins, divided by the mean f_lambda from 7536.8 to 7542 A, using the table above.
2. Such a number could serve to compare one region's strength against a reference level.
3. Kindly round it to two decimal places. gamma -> -1.72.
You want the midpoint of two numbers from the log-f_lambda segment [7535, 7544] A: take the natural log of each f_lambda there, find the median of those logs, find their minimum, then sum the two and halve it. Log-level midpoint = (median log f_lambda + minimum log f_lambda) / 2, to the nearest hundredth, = 1.88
